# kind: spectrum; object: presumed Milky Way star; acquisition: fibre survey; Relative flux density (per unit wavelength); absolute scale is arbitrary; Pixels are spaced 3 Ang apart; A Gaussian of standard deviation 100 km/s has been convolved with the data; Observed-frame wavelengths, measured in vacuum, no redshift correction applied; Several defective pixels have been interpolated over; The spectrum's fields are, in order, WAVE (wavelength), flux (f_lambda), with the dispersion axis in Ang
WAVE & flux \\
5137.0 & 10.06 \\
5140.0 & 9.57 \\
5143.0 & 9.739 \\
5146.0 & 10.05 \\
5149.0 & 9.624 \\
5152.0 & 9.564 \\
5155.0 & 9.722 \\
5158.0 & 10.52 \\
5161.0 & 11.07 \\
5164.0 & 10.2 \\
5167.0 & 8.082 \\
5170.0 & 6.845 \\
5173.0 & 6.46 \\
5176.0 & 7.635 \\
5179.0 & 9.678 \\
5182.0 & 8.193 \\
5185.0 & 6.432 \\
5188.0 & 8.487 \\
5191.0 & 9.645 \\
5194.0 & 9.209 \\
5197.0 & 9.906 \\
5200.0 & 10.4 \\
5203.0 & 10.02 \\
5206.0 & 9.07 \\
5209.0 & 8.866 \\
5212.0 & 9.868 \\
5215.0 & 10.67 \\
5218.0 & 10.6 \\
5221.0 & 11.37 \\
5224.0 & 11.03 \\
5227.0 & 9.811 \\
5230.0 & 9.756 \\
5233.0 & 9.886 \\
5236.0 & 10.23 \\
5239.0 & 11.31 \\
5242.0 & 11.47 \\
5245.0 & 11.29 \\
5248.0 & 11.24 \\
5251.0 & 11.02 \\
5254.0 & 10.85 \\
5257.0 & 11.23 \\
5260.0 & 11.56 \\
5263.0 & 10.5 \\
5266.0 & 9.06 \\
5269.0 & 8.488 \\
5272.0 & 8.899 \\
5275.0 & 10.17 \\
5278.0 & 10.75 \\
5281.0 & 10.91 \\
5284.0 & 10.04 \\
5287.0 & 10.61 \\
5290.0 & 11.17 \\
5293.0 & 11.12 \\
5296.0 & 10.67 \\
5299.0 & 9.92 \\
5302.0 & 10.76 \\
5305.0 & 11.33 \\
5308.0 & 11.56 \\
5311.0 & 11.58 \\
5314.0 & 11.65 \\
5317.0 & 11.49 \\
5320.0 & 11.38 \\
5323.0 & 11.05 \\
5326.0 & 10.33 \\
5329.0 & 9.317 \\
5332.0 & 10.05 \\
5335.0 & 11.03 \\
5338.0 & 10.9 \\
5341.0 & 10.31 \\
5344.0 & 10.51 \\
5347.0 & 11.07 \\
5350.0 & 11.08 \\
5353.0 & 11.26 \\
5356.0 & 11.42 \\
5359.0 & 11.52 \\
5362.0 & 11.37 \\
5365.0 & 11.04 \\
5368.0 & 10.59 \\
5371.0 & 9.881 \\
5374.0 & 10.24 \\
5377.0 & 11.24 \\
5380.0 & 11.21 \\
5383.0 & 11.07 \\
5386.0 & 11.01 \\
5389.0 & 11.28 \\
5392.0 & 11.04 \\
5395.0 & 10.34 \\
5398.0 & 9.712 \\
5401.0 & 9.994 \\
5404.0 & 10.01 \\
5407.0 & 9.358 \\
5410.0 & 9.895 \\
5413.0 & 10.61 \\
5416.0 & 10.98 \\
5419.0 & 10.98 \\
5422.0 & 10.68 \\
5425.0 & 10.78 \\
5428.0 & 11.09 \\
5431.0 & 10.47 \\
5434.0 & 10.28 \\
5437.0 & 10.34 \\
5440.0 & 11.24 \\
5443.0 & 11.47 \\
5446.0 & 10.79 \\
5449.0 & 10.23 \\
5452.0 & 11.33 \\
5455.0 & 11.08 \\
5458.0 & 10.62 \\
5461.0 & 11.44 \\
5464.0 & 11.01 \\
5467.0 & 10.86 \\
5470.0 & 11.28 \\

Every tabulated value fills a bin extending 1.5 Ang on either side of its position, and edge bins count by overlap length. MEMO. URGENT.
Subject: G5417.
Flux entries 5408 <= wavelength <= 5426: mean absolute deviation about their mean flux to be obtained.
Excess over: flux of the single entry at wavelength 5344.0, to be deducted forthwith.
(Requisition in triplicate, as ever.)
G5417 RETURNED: -10.2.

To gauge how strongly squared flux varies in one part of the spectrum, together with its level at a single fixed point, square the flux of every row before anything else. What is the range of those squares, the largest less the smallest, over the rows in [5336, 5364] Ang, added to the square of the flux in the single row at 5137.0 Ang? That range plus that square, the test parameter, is 128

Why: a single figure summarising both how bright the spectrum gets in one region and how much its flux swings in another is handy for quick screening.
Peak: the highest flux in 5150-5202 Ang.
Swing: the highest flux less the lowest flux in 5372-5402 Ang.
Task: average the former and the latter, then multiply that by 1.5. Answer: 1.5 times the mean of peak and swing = 9.5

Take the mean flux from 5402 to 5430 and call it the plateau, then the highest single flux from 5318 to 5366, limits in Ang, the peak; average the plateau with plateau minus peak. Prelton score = 4.7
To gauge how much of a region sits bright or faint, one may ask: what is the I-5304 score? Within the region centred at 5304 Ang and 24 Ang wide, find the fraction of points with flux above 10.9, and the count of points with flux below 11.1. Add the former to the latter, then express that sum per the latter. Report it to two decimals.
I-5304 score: 1.21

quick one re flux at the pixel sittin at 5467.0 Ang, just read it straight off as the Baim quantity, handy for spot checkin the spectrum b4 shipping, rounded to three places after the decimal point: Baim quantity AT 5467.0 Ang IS 10.860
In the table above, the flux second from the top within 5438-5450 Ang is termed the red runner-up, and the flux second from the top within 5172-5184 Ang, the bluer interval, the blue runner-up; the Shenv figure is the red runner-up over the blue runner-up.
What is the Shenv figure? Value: 1.37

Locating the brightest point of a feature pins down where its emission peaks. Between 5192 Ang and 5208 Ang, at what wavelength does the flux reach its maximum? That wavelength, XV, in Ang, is 5200.0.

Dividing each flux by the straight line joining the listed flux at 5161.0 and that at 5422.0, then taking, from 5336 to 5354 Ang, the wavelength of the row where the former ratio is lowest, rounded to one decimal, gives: 5341.0 Ang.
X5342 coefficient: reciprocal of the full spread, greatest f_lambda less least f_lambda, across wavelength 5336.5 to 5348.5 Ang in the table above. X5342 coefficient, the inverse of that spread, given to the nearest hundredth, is 1.32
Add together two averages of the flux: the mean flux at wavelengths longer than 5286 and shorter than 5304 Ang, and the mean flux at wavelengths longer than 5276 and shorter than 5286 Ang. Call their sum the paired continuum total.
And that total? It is 21.3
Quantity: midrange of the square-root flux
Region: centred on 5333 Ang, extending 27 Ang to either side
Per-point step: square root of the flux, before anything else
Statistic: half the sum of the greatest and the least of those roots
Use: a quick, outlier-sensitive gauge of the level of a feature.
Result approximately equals 3.23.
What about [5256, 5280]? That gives 3.16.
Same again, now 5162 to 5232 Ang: 2.95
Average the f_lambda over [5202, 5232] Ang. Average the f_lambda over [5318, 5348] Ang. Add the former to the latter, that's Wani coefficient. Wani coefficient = 20.7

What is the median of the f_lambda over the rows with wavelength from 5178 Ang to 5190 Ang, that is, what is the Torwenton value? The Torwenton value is 8.3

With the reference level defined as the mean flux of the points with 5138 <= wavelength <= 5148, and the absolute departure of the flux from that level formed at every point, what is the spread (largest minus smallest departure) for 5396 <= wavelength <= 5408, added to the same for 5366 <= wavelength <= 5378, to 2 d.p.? 1.71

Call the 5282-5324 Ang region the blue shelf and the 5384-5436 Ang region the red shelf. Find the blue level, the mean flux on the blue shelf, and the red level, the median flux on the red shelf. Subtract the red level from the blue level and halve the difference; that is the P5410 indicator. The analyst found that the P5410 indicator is 0.21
